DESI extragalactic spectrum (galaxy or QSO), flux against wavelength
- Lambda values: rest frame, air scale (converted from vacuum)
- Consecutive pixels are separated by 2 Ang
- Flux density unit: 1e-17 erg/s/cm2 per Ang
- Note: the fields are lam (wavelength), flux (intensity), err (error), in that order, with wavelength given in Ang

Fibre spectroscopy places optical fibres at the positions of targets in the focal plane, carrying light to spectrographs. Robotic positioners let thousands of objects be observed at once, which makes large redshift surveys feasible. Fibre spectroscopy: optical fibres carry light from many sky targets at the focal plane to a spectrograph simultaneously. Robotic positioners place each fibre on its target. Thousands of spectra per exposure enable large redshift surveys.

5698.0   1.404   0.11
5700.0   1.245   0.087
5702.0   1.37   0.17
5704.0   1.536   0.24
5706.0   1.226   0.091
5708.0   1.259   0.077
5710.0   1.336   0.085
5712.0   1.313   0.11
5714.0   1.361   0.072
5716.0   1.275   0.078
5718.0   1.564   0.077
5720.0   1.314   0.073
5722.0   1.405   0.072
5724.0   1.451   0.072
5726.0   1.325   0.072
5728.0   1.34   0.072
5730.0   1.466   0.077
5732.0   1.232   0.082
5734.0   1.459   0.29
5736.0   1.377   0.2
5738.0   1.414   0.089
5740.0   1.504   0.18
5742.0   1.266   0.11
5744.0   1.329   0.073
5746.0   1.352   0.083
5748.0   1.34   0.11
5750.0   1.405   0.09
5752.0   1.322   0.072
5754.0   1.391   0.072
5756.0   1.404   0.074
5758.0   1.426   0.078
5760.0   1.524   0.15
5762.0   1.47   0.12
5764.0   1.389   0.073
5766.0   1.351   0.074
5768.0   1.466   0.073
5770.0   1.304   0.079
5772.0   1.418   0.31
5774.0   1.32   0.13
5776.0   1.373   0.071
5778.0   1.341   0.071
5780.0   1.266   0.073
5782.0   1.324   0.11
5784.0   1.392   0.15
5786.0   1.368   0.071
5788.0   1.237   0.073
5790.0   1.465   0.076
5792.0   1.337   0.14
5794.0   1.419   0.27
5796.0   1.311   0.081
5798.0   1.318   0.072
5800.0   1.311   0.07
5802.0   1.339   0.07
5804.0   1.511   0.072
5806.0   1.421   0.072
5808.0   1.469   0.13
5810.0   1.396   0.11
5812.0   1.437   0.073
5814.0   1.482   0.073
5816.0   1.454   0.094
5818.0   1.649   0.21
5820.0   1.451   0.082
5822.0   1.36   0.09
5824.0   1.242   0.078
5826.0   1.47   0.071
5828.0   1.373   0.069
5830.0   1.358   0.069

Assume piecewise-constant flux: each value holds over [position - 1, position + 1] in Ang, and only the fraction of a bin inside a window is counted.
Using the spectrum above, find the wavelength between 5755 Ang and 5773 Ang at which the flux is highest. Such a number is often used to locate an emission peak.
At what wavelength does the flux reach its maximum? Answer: 5760.0 Ang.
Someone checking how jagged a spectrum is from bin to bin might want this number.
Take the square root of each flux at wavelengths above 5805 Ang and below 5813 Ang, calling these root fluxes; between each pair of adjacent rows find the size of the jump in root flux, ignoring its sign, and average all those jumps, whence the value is 0.023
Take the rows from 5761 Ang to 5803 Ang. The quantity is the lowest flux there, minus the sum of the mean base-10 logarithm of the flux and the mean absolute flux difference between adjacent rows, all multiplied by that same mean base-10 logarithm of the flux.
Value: 0.135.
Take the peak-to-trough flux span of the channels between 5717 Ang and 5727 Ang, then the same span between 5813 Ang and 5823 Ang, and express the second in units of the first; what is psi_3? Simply 1.2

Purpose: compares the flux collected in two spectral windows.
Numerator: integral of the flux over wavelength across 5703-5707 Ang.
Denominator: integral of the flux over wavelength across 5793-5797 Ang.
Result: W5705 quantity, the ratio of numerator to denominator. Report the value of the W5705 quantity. 1.01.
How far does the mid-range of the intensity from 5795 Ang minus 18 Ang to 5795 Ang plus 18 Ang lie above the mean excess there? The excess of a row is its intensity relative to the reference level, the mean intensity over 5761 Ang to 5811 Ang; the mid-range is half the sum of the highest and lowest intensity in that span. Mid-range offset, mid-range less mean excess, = 1.38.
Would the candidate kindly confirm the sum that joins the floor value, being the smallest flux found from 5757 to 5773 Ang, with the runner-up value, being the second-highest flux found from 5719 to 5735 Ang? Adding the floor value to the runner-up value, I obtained 2.76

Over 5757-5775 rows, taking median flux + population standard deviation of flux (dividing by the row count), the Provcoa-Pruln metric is 1.487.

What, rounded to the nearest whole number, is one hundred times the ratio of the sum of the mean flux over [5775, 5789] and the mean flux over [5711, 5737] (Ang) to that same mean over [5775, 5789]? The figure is 204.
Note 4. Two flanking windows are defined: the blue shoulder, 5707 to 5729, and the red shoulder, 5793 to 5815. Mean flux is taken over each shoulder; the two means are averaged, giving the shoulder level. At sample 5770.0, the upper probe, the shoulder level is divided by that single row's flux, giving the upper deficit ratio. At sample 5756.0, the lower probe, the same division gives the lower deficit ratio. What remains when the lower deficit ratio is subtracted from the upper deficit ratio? 0.075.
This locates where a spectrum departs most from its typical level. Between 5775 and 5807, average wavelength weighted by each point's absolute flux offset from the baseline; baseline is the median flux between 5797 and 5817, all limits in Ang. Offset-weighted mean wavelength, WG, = 5790.1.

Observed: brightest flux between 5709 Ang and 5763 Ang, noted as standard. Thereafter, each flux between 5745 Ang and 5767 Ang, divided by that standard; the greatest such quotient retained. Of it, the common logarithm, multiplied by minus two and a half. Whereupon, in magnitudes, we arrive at 0.028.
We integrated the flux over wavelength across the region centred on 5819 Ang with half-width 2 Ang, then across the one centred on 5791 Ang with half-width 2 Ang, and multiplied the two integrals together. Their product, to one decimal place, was 34.7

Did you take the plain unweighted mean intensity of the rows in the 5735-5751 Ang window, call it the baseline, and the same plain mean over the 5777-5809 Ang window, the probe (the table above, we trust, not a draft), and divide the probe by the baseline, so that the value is 0.99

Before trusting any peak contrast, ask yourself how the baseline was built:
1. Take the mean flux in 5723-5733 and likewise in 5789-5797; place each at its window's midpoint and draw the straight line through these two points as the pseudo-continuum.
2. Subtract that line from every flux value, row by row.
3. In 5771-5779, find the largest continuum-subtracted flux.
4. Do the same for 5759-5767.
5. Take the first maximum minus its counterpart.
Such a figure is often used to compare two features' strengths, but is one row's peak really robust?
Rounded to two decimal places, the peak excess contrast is -0.11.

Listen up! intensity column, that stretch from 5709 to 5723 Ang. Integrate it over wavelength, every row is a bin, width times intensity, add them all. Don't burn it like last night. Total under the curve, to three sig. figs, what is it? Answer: 19.1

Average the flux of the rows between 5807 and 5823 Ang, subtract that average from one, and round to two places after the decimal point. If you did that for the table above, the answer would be -0.46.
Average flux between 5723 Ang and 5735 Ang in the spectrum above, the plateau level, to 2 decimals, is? 1.38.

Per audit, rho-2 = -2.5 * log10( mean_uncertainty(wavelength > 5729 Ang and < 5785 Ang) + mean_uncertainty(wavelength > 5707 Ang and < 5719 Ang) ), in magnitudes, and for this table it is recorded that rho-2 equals 1.77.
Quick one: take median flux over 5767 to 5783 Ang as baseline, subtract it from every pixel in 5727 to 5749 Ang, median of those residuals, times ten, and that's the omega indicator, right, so 0.2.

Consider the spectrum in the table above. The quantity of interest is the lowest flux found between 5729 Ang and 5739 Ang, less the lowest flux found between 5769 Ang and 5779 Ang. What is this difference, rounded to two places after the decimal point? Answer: -0.07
